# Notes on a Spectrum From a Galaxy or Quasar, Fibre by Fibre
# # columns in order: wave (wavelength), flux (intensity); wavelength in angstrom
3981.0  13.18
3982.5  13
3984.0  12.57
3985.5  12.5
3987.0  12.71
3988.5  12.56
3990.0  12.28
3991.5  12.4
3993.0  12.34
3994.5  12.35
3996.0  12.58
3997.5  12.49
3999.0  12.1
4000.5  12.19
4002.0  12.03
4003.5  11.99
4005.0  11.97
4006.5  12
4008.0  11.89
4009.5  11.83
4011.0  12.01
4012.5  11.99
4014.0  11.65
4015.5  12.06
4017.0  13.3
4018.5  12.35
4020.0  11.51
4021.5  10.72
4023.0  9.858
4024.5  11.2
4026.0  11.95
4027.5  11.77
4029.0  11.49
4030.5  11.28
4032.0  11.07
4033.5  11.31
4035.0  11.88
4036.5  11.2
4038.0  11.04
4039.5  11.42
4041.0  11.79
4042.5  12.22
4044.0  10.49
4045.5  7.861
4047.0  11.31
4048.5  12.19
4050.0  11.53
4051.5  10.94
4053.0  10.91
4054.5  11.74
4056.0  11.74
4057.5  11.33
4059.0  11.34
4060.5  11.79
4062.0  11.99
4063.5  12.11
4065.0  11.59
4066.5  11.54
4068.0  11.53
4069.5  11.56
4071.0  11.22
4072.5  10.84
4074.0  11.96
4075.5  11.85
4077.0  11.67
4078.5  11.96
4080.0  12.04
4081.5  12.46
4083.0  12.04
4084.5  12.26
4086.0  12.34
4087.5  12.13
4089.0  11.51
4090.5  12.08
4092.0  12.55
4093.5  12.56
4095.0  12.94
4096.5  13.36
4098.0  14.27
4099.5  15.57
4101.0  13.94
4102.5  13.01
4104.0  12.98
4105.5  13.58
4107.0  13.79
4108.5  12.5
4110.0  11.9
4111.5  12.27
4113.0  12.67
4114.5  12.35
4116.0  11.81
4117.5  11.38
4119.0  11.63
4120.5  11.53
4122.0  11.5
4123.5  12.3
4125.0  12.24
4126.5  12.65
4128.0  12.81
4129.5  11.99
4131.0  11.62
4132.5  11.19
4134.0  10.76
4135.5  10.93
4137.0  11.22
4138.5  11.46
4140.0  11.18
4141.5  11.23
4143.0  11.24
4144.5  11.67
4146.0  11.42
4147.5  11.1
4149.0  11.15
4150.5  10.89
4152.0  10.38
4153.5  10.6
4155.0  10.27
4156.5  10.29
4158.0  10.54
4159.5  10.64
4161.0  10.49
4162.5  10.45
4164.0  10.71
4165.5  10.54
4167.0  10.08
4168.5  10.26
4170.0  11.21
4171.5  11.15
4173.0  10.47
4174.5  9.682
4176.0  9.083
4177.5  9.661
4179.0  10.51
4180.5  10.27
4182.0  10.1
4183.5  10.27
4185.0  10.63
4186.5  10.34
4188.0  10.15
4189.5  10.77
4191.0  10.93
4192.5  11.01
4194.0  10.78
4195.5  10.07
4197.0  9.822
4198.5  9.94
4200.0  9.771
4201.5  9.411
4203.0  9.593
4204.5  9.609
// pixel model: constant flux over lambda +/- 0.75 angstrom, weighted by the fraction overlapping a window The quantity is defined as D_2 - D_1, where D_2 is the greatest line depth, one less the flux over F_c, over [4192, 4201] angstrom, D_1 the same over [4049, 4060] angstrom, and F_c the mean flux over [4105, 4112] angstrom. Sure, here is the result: 0.089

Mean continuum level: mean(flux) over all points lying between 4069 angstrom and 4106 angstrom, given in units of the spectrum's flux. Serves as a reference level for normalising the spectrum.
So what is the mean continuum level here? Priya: 12.5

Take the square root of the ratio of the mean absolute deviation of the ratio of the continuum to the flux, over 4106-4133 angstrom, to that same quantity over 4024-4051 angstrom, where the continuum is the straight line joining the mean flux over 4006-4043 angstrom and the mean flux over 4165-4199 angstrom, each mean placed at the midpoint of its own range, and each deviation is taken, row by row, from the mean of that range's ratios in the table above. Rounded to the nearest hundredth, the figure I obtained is 0.78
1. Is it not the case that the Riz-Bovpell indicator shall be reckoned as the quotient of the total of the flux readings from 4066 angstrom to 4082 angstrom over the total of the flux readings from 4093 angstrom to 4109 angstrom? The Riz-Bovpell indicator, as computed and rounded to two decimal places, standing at 0.87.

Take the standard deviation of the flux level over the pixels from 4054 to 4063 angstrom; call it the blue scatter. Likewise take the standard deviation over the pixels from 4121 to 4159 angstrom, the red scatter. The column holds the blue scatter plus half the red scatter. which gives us 0.6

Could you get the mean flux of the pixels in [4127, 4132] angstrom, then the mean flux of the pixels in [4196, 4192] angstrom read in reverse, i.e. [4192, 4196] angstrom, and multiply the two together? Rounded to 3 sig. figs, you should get 129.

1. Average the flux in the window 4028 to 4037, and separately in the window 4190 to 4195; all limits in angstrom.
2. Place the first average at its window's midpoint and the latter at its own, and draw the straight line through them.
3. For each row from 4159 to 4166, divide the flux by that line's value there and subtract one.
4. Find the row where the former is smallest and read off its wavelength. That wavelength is 4162.5 angstrom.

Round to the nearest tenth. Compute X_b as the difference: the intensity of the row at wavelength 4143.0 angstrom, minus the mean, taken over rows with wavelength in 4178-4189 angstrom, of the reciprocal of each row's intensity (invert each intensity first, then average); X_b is 11.1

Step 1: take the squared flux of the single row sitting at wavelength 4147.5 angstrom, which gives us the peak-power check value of 123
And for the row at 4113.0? 161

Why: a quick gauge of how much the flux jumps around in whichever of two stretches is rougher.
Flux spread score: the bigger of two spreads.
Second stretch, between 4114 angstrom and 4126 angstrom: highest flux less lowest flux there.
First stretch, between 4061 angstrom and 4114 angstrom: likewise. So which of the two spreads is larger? 4.7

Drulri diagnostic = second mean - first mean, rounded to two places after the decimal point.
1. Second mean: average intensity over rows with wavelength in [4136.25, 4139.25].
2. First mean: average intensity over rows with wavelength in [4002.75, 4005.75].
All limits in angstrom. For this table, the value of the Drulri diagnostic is -0.64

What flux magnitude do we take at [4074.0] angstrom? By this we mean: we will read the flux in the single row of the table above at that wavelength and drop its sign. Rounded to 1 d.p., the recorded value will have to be 12.0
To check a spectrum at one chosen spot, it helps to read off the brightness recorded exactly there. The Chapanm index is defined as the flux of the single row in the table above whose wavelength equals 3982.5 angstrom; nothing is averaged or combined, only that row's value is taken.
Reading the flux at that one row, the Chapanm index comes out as 13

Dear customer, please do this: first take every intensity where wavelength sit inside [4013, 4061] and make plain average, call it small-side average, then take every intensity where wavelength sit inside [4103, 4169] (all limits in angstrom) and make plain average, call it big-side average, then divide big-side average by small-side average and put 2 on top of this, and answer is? 3.01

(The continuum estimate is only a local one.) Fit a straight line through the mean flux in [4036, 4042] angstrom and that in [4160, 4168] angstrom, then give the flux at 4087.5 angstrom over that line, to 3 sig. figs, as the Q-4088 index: 1.10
